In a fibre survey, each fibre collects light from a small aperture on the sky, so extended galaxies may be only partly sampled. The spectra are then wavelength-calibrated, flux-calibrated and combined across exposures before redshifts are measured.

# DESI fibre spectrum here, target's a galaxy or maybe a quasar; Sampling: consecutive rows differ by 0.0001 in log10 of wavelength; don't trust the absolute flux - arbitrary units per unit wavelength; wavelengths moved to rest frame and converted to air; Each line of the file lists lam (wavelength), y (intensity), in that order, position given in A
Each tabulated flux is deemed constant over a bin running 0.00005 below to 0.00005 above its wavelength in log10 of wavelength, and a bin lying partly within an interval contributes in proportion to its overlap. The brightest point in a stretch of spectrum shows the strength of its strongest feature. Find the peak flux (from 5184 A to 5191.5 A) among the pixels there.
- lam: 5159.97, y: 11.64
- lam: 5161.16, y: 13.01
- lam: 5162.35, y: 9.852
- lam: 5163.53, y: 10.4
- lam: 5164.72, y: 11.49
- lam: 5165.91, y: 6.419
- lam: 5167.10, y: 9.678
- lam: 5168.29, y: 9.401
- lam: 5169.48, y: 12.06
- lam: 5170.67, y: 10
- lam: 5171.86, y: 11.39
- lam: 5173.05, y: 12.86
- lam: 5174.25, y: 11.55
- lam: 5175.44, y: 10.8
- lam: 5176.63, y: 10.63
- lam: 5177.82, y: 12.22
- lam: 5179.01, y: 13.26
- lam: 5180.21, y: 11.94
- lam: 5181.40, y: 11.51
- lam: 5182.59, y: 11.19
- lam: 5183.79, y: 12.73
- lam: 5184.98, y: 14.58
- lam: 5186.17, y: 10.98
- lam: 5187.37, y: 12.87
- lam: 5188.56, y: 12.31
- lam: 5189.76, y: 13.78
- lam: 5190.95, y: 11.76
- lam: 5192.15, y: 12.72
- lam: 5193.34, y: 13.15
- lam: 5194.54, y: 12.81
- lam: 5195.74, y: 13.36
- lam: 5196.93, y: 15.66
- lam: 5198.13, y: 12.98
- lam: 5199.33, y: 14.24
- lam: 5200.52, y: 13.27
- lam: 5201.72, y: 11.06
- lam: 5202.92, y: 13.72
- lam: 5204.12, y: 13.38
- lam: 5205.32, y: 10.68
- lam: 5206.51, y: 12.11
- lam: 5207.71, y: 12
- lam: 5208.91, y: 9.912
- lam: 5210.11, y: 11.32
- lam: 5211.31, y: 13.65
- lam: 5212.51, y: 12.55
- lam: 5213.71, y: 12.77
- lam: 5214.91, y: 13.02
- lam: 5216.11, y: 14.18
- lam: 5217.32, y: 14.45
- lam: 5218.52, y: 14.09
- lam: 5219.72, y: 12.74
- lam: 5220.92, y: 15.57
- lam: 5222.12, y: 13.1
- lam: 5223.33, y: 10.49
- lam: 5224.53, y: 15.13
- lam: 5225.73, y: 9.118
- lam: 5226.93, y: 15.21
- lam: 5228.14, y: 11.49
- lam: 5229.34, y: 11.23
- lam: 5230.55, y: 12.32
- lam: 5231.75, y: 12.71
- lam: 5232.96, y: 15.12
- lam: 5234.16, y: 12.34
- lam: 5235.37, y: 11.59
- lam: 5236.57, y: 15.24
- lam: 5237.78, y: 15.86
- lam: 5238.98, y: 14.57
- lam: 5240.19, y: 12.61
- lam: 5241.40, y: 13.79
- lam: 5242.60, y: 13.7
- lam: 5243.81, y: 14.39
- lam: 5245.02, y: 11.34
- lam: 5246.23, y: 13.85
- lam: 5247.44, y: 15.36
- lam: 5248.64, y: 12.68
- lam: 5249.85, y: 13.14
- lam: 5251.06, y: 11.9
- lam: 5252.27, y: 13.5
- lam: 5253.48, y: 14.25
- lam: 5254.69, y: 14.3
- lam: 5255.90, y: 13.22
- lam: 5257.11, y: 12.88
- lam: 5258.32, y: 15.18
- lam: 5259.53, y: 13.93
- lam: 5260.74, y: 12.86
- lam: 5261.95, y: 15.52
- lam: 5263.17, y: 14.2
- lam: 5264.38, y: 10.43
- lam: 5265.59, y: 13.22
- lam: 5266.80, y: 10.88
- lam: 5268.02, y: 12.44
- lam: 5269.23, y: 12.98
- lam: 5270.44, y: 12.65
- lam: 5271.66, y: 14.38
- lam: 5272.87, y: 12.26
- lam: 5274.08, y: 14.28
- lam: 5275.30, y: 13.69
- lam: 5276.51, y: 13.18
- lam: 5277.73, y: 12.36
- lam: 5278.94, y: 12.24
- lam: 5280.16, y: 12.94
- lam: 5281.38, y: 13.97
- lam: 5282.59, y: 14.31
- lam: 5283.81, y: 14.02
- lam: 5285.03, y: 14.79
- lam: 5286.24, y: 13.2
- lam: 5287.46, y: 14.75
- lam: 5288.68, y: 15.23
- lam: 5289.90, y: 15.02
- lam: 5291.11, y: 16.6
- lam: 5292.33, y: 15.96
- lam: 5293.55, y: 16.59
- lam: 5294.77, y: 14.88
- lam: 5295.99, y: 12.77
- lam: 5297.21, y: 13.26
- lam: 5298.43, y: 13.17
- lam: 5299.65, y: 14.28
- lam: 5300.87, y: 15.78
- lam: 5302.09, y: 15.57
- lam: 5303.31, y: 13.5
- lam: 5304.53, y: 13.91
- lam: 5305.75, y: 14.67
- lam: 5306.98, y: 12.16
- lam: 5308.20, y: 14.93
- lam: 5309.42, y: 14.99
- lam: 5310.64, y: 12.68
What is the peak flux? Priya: 14.58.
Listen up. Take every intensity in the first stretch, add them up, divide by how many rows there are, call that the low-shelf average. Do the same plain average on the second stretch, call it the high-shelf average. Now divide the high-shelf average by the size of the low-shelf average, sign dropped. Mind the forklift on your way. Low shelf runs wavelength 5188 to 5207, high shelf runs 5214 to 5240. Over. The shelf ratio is 1.03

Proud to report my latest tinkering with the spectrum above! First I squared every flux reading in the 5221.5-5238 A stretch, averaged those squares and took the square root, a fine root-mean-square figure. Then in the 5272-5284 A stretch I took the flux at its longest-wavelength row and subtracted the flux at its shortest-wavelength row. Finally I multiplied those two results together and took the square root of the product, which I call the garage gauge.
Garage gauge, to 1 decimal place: 4.8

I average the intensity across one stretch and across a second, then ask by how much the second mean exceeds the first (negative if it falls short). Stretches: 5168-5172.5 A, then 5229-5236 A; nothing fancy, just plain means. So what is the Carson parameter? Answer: 1.8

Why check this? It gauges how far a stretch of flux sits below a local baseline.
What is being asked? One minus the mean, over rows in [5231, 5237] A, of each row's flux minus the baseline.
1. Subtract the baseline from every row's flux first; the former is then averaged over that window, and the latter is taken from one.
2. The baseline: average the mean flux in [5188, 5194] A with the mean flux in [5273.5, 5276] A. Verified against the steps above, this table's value 1.0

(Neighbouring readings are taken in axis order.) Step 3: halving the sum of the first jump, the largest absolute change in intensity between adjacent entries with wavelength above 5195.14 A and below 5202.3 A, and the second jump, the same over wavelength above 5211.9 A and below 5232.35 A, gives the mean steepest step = 4.4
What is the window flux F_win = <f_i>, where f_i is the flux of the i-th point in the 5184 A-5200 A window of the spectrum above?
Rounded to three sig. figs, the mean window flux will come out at 13.2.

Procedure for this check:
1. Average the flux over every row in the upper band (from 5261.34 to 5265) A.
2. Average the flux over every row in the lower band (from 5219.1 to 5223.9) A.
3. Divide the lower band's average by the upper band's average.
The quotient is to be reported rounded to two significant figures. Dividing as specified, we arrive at 0.97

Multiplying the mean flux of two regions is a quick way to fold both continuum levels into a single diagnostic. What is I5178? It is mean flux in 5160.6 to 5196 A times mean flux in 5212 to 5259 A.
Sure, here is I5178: 156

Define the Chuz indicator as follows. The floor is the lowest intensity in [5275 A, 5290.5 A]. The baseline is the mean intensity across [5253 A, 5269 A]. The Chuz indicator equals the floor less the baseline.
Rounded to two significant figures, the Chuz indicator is -1.1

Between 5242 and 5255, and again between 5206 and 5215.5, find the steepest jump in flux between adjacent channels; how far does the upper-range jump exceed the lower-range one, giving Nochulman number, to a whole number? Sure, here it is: 1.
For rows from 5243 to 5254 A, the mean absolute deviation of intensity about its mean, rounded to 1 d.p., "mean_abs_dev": 1.0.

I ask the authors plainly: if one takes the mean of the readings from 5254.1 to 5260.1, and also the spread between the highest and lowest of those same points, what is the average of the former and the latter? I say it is 8.10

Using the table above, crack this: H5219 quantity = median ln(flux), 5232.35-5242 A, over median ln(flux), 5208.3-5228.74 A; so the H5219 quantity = 1.03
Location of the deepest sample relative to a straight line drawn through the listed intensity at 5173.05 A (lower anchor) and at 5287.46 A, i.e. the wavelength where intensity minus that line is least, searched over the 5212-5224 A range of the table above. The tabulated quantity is 5223.33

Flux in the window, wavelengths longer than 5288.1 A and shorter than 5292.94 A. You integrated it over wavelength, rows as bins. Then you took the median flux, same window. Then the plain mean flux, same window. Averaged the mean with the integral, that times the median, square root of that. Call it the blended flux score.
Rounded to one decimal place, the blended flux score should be 26.8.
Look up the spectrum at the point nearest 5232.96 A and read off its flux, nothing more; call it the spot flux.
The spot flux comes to 15.12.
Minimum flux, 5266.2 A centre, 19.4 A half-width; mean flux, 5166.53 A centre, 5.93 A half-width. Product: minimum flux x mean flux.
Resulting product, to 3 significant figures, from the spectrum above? 108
